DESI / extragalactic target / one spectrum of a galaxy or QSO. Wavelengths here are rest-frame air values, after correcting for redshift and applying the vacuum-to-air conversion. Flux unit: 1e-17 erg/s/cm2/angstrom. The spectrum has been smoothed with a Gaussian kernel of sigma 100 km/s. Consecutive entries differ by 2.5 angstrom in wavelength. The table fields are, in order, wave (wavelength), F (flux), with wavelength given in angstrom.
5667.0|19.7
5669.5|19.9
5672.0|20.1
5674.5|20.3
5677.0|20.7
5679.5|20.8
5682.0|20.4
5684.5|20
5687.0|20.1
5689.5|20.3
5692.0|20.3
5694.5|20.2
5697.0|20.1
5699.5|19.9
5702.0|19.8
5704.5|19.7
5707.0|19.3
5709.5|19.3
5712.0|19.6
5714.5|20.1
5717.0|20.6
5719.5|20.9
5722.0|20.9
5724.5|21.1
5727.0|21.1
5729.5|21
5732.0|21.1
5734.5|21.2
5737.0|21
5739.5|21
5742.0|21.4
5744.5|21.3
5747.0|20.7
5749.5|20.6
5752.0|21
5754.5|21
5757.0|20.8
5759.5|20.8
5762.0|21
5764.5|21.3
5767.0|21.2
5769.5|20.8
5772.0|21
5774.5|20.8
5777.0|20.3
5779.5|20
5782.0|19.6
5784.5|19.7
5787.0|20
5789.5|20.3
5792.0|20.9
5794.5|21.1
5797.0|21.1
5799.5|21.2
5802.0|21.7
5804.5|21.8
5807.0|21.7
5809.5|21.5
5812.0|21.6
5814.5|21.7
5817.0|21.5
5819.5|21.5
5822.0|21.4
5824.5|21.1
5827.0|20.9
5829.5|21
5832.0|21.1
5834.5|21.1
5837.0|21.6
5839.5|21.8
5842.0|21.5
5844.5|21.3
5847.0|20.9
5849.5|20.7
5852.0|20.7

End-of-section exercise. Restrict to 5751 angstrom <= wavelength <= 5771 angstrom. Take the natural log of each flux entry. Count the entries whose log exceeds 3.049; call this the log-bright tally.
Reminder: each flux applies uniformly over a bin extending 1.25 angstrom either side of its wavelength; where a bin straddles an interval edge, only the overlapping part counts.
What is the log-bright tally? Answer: 2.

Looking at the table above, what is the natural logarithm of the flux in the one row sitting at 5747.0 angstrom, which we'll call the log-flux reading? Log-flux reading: 3.03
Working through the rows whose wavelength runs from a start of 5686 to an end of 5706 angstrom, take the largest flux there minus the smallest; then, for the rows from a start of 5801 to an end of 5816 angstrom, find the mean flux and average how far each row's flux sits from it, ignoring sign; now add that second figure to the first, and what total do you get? 0.7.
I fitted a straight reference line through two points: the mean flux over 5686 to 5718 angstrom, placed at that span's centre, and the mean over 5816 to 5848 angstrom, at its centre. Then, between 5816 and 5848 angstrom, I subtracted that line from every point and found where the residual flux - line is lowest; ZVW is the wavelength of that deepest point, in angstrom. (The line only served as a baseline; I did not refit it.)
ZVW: 5847.0 angstrom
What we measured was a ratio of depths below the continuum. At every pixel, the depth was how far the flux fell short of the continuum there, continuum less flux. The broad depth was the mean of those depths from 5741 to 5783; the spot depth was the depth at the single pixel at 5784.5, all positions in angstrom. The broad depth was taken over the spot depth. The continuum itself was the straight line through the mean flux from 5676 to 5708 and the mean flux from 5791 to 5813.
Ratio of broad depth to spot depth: 0.09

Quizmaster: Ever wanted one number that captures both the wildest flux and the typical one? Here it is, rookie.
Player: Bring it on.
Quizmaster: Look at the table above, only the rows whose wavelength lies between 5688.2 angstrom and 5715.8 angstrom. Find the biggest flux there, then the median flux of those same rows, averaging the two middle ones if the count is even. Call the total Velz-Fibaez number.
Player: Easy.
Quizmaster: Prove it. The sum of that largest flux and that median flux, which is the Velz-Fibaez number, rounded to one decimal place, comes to 40.2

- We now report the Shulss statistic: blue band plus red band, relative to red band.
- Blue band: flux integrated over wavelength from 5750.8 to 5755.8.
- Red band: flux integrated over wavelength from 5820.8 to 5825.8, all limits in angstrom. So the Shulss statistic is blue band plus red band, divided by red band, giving 1.99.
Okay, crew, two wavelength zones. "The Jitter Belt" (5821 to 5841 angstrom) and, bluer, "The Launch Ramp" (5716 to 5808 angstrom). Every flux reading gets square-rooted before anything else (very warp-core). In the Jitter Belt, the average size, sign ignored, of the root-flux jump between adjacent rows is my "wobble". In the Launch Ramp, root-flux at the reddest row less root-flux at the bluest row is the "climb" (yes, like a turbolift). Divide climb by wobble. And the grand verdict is 6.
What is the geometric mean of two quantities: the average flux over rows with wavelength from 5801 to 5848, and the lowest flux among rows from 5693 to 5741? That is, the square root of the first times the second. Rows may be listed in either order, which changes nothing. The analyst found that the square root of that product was 20.3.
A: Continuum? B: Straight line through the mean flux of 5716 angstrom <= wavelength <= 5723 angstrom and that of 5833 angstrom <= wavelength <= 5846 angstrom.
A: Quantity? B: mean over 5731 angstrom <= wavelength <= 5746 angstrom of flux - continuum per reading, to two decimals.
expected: 0.26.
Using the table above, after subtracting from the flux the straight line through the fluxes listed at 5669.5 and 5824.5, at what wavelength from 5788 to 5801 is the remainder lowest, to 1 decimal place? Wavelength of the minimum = 5789.5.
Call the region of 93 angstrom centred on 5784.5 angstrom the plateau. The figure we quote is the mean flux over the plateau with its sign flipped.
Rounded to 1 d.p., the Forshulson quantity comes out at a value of -21.0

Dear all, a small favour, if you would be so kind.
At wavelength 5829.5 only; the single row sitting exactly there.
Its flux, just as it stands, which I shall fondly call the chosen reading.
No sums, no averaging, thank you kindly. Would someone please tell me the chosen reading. 21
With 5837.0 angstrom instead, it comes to 21.6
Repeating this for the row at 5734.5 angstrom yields 21.2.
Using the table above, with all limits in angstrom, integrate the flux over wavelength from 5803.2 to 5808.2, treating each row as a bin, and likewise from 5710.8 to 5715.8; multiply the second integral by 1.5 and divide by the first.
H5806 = 1.37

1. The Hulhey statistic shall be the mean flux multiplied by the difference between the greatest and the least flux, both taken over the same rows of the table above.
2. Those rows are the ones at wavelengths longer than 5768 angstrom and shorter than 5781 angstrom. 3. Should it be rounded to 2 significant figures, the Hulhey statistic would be 21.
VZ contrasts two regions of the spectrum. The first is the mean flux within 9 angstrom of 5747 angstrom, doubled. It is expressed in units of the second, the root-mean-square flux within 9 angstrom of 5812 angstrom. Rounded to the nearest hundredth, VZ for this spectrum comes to 1.94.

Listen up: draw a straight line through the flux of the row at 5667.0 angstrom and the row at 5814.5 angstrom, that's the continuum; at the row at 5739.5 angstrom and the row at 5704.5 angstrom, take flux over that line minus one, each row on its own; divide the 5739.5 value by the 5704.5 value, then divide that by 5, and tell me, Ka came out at -0.12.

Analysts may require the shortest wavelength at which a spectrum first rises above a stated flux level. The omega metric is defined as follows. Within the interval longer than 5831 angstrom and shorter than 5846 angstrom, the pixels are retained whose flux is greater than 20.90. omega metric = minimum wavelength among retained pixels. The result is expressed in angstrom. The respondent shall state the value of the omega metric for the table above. 5832.0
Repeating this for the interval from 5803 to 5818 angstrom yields 5804.5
